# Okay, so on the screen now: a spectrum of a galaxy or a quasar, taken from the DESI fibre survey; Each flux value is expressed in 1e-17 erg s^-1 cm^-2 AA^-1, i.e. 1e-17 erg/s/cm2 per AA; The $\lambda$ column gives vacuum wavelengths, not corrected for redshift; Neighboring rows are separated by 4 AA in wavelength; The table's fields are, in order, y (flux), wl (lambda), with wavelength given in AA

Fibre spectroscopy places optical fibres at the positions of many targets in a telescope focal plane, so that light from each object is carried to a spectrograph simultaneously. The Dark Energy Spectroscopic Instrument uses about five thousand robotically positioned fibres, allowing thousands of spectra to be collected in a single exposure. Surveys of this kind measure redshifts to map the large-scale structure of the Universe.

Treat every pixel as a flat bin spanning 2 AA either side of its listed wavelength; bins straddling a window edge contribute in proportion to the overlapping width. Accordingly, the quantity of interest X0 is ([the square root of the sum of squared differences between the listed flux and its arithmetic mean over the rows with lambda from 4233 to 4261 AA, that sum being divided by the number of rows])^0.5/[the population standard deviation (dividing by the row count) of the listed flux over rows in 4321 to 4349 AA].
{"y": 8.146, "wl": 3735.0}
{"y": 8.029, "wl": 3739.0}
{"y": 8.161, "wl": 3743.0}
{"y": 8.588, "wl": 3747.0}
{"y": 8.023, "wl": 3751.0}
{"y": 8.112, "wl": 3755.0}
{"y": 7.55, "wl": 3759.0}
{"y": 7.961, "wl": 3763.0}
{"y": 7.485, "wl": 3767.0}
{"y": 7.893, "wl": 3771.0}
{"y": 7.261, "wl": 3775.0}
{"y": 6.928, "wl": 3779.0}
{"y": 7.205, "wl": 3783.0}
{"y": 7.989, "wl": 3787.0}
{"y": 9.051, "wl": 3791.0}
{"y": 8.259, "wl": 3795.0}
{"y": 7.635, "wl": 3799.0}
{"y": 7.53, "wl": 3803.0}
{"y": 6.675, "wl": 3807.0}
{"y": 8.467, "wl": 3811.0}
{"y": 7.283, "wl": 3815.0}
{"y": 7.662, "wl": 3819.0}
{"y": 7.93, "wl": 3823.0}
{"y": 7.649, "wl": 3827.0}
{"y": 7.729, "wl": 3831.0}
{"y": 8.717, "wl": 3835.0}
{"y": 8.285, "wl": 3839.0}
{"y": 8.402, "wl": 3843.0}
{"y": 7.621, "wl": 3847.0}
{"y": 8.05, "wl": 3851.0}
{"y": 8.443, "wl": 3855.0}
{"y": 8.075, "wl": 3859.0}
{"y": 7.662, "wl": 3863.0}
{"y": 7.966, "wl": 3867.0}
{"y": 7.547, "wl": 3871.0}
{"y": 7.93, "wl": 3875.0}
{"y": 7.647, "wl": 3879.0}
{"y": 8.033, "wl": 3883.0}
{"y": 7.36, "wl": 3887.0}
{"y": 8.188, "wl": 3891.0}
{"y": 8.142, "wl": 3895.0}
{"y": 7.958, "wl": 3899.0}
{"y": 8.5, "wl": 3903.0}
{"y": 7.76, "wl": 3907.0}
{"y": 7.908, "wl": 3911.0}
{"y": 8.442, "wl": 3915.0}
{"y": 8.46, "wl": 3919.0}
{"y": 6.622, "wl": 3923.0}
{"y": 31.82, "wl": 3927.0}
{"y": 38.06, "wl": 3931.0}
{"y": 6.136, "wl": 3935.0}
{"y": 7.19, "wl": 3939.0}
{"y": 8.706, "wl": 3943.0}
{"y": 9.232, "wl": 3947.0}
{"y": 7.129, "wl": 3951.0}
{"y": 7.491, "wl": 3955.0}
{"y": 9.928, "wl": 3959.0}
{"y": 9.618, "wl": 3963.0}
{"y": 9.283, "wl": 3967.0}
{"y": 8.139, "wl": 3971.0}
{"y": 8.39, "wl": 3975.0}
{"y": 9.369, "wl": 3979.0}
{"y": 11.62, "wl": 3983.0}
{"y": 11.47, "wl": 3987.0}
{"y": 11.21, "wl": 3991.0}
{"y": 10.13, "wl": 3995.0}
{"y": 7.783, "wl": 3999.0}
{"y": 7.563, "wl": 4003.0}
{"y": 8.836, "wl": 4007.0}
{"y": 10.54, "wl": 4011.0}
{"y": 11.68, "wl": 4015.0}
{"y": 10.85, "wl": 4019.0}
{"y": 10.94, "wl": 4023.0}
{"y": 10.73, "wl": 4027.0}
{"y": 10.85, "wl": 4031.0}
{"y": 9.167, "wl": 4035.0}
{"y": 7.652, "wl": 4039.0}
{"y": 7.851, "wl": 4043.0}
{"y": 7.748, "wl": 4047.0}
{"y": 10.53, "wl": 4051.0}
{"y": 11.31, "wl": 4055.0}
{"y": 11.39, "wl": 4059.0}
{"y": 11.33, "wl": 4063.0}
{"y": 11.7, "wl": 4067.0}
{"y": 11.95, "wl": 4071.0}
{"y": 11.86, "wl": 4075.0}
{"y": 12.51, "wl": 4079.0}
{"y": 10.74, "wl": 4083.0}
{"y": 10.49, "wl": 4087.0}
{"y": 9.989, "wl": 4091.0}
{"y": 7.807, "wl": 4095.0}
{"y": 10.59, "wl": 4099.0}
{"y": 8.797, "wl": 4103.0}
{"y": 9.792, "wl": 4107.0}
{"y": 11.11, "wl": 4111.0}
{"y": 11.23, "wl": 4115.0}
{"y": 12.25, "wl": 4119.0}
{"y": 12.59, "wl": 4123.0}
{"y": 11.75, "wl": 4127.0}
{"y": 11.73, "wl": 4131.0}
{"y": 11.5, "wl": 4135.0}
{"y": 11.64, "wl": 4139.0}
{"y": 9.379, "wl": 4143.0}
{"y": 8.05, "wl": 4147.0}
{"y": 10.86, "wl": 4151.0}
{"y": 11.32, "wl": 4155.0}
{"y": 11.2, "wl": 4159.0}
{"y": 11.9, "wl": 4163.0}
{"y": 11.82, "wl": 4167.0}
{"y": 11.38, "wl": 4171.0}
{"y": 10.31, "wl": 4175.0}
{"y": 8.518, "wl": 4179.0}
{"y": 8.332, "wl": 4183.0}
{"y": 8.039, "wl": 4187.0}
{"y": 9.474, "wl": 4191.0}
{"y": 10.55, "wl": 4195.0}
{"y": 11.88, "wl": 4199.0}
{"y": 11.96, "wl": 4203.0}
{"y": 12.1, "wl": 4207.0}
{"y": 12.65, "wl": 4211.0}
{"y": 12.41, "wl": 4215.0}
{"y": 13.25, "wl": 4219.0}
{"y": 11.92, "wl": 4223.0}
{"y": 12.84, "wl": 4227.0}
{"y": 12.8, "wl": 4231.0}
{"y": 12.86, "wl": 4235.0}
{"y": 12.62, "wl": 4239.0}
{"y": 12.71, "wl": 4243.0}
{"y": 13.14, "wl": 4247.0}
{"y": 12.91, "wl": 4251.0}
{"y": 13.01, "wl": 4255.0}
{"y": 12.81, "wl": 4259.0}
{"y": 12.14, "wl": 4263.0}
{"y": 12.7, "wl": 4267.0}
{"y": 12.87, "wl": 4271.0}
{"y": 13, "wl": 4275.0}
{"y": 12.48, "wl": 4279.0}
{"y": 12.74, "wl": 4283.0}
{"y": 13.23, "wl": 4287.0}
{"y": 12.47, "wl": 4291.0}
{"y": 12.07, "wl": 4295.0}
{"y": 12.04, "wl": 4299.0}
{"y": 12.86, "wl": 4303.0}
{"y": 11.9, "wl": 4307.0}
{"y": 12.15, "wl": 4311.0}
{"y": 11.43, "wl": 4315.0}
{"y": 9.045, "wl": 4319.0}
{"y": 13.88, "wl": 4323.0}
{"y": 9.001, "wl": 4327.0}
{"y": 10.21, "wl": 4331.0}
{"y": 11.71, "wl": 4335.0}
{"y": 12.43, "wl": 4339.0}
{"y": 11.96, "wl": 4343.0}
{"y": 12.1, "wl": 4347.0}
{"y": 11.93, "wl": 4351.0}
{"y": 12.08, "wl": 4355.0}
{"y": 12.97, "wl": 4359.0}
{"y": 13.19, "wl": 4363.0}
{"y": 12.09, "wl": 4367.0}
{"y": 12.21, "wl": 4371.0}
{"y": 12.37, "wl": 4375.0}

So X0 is 0.3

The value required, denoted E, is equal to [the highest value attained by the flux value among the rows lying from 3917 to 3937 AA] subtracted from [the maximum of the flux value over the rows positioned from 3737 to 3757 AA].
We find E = -29.5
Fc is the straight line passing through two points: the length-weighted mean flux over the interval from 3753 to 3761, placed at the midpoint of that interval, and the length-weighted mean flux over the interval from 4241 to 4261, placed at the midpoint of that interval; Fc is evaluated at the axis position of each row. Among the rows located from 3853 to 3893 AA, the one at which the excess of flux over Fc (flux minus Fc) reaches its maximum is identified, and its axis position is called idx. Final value 3855.0 AA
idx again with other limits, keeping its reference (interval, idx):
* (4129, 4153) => 4131.0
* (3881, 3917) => 3903.0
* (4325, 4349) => 4339.0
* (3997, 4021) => 4015.0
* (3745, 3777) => 3747.0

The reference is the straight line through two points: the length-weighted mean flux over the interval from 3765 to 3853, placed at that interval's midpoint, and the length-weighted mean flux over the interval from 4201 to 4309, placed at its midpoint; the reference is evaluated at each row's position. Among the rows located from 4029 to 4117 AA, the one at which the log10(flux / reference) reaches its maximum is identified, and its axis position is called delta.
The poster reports 4079.0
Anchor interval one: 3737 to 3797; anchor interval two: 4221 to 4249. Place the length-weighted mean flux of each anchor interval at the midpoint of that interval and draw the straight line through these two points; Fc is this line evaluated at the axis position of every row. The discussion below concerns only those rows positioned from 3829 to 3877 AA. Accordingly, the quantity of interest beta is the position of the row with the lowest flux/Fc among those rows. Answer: 3871.0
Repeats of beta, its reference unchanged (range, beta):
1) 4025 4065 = 4039.0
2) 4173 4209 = 4187.0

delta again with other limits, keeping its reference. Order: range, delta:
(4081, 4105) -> 4083.0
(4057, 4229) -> 4079.0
